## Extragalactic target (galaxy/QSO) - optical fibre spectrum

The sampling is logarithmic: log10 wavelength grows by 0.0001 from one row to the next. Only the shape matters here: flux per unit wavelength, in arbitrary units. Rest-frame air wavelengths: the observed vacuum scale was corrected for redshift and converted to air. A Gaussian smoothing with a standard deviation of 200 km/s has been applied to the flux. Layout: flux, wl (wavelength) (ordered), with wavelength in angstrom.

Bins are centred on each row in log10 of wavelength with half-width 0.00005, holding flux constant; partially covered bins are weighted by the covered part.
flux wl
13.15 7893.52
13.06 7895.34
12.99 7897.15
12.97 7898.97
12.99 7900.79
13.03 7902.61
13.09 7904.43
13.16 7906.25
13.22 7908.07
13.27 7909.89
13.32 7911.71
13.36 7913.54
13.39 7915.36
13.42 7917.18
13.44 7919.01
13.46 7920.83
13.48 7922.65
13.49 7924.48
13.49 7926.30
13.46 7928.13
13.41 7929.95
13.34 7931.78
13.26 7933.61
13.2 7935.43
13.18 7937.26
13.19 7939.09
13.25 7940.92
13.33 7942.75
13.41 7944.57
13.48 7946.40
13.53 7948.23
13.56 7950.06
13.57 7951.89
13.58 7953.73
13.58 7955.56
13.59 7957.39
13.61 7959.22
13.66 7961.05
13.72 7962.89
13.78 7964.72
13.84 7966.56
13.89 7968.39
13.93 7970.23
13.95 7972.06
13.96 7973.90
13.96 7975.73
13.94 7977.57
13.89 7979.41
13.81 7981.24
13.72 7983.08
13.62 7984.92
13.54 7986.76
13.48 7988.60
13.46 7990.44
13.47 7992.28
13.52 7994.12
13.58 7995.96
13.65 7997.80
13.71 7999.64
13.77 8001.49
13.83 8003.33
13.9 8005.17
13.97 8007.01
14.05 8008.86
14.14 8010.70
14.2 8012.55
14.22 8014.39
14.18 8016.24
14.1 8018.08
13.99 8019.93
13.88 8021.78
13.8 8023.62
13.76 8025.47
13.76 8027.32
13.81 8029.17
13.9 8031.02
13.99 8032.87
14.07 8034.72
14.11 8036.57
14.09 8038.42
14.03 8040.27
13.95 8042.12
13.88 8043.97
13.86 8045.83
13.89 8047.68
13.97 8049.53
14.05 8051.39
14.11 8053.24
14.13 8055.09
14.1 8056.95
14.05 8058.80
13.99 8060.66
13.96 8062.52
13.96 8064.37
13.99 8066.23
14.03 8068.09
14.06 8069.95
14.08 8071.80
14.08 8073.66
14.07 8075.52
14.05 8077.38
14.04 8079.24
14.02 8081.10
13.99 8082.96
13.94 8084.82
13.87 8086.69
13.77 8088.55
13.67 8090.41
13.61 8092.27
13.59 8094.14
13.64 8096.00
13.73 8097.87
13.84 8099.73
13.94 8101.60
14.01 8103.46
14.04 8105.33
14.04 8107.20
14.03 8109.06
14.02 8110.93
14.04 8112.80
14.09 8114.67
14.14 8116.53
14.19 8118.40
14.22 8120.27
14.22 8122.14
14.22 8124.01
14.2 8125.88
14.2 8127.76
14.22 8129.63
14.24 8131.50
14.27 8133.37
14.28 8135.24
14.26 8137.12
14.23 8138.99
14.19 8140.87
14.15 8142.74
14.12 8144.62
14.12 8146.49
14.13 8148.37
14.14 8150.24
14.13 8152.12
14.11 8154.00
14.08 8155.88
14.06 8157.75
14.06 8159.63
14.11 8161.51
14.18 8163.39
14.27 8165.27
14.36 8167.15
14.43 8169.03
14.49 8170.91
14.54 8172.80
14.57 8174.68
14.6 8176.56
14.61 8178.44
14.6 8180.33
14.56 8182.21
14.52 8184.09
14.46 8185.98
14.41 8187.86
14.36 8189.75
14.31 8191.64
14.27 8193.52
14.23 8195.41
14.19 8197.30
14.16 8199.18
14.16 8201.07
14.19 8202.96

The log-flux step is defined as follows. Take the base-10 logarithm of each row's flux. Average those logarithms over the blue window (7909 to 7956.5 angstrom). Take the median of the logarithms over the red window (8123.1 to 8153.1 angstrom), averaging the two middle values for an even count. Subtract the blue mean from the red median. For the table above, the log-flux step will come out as 0.025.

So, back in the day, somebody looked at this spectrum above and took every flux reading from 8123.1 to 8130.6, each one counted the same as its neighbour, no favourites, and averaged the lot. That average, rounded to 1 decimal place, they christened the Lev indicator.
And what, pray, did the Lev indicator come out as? 14.2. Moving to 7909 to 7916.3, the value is 13.3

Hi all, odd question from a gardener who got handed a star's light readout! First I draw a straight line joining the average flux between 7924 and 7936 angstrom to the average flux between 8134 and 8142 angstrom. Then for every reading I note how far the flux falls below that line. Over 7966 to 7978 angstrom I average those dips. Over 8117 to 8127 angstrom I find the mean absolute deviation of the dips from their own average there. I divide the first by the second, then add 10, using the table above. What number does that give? -21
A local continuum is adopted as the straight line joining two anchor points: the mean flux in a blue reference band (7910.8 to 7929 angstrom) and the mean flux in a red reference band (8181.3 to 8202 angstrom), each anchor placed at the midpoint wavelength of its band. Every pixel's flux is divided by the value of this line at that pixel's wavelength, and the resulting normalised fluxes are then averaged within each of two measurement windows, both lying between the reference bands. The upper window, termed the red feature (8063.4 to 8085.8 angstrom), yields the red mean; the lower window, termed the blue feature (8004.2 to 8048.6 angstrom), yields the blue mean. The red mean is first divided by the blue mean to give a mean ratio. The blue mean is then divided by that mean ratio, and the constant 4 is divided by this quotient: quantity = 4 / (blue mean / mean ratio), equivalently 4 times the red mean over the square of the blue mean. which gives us 3.91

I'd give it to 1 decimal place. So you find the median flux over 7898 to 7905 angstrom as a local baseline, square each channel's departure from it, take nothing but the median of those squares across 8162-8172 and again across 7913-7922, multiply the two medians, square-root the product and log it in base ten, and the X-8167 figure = -0.3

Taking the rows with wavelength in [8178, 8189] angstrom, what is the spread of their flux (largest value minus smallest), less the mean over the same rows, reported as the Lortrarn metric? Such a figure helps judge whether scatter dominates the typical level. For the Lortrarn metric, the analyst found -14.3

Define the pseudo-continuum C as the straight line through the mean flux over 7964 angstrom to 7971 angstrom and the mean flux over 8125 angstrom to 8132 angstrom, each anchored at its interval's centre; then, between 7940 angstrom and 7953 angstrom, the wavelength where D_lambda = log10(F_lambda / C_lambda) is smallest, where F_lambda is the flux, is 7940.92 angstrom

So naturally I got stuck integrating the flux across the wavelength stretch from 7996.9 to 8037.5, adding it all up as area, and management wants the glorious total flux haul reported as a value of 566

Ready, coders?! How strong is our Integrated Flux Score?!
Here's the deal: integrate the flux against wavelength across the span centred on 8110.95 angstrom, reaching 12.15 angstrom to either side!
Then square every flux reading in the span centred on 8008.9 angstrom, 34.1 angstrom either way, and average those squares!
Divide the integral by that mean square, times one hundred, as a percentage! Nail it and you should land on 178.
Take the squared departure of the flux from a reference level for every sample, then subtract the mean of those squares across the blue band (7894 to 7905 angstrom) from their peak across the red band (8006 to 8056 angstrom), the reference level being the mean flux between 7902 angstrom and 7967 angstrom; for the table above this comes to 0.48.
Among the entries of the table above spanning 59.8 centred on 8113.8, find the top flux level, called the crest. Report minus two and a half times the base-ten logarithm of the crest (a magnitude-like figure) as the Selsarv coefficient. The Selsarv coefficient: -2.89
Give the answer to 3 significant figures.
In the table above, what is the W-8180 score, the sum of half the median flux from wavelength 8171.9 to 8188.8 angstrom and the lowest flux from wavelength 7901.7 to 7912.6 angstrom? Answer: 20.3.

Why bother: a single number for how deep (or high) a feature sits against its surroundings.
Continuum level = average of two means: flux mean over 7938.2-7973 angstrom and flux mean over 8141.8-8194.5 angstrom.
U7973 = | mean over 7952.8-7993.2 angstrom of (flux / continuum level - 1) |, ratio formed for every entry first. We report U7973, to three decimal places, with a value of 0.017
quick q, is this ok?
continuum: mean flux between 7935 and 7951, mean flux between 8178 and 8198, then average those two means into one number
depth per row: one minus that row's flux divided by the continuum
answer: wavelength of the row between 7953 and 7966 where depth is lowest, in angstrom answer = 7964.72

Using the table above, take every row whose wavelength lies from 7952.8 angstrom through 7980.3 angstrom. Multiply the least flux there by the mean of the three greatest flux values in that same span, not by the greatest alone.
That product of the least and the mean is 190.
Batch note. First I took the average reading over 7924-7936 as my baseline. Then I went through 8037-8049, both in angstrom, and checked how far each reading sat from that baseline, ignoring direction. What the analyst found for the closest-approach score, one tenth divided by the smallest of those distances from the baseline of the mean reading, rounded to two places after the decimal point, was 0.21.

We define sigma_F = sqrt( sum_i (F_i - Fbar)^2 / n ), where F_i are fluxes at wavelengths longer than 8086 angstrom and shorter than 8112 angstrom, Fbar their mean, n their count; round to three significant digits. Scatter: 0.167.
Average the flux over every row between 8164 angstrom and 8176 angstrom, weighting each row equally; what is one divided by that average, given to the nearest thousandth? 0.069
